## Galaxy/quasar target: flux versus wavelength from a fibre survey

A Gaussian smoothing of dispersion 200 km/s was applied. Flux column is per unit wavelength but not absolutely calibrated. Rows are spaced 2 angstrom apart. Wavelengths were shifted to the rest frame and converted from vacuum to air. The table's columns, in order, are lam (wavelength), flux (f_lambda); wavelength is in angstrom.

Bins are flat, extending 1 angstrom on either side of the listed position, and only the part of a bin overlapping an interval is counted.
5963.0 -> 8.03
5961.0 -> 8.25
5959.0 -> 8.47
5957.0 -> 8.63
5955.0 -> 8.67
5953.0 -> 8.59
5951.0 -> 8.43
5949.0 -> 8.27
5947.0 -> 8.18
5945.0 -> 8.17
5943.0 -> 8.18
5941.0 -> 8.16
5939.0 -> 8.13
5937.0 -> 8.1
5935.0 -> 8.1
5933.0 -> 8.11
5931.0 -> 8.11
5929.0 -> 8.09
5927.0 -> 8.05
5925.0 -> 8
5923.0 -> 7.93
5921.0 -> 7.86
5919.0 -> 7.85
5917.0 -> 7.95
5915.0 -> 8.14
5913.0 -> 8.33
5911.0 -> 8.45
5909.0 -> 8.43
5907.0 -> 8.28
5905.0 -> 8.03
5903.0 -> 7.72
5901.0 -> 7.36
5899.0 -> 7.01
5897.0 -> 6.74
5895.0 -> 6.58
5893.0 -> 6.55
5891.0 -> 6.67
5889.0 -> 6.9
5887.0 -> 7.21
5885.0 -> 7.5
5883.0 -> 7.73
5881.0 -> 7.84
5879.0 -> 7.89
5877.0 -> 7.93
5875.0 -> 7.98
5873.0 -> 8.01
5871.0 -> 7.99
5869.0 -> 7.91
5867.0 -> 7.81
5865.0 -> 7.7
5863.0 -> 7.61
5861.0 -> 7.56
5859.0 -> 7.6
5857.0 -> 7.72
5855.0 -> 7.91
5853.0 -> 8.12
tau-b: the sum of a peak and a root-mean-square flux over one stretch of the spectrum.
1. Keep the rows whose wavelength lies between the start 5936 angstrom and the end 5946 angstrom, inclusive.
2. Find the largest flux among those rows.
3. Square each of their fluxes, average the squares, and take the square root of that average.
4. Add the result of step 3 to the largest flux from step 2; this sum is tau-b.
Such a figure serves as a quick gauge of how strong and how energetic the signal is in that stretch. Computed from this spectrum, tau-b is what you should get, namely 16.3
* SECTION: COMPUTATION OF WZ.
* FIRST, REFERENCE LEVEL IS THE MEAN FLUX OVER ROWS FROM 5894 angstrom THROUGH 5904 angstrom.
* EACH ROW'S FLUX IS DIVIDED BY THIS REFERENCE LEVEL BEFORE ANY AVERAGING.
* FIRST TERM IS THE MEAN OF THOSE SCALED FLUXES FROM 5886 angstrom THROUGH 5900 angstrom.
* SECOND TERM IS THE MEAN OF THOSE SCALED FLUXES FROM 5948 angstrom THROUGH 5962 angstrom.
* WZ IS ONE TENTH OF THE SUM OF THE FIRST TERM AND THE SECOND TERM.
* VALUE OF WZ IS 0.216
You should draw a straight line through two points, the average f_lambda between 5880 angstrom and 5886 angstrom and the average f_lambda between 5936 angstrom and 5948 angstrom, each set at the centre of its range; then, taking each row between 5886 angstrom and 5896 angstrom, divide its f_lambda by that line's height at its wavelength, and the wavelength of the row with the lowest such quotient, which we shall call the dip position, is 5893.0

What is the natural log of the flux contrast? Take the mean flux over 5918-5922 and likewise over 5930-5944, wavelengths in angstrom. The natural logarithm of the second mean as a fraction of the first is 0.034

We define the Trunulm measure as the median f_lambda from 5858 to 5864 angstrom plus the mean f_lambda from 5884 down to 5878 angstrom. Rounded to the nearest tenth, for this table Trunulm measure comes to 15.4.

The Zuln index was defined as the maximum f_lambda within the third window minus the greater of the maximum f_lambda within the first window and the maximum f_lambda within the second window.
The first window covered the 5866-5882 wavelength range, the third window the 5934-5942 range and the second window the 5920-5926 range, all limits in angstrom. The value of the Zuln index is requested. 0.15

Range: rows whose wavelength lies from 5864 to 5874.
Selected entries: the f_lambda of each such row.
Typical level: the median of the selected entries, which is 7.91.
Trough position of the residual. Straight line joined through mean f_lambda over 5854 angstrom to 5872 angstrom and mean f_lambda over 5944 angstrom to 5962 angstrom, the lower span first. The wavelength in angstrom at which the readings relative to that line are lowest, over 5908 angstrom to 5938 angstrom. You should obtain 5921.0 angstrom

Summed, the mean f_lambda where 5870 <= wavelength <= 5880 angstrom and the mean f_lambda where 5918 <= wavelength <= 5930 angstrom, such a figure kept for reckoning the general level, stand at 15.9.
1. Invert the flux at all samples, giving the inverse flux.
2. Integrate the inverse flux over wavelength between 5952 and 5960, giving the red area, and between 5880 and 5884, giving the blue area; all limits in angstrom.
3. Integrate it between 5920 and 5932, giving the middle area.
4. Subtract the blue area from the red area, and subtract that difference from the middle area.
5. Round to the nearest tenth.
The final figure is 1.1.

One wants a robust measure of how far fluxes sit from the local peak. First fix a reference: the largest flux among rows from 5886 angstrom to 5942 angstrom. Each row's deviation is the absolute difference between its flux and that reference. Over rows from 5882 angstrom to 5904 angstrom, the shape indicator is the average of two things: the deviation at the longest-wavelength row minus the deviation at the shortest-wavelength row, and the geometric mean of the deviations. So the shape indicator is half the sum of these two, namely 0.65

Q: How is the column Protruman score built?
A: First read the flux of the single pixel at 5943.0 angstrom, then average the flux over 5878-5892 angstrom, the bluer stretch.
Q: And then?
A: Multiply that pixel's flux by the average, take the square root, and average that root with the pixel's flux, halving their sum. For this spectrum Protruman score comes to 7.98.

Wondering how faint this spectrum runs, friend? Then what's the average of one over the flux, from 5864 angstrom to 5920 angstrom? 0.131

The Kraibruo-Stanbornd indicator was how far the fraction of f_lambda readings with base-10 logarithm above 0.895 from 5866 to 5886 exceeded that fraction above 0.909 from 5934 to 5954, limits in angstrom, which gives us -0.20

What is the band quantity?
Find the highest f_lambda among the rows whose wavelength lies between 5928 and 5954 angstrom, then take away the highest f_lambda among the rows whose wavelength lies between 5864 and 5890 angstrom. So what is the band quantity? 0.58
